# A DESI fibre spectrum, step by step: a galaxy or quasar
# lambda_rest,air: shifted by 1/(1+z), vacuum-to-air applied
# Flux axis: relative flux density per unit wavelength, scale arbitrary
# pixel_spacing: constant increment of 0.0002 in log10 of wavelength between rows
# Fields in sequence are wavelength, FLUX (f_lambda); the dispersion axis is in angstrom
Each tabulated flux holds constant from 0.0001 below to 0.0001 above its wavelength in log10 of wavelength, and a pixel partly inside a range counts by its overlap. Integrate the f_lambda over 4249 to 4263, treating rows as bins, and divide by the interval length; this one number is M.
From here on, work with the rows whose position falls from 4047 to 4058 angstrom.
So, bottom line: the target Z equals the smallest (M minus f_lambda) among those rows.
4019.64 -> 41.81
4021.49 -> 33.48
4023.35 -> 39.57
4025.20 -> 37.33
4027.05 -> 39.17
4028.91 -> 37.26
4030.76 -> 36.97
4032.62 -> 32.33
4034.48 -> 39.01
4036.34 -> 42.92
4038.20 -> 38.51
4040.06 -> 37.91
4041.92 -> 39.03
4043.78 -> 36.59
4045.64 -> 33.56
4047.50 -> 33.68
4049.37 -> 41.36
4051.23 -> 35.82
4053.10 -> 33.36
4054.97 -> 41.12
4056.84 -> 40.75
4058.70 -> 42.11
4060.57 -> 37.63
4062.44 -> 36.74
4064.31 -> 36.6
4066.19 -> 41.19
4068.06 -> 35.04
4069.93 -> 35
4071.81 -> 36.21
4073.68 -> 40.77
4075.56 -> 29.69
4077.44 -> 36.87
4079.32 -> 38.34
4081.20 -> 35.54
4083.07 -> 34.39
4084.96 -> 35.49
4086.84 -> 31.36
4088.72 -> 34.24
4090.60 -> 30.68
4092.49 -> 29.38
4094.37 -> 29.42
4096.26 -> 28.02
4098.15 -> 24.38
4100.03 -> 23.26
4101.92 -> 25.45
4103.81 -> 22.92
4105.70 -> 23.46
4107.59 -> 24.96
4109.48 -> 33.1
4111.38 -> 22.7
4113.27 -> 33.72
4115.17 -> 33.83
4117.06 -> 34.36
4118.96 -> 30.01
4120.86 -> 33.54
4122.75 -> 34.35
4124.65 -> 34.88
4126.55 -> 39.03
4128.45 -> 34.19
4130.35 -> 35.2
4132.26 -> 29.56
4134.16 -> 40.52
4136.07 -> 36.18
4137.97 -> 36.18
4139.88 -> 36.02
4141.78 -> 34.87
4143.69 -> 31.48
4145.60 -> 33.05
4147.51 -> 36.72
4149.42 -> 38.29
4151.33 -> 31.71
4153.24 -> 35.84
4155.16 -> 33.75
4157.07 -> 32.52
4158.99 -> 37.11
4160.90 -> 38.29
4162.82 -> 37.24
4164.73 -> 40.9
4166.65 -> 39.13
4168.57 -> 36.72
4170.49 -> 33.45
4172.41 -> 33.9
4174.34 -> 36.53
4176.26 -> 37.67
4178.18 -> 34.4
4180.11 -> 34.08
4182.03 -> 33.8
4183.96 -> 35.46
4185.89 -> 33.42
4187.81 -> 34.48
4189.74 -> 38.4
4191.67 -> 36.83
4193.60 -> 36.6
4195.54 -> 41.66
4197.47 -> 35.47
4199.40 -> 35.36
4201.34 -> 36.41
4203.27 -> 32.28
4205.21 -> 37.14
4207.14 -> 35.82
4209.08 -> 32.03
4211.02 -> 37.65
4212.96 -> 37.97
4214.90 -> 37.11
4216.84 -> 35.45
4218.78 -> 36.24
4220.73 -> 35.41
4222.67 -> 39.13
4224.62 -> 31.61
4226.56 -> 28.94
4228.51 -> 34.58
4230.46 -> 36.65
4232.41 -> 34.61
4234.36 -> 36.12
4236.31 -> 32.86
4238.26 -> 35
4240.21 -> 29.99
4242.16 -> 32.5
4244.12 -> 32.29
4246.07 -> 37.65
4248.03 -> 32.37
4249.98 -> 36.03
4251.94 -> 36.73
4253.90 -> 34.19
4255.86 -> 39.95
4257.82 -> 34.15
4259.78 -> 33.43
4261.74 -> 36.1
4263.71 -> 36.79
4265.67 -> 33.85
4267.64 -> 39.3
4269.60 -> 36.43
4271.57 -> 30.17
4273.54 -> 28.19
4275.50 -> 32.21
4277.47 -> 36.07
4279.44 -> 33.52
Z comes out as -6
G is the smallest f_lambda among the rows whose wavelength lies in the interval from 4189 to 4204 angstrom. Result 32.28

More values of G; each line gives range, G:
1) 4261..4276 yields 28.19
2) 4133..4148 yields 31.48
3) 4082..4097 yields 28.02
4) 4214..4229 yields 28.94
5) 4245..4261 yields 32.37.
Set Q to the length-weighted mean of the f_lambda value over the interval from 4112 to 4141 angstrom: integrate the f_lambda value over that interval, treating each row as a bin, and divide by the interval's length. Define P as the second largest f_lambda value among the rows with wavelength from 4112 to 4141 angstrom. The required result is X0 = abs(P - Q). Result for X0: 4.4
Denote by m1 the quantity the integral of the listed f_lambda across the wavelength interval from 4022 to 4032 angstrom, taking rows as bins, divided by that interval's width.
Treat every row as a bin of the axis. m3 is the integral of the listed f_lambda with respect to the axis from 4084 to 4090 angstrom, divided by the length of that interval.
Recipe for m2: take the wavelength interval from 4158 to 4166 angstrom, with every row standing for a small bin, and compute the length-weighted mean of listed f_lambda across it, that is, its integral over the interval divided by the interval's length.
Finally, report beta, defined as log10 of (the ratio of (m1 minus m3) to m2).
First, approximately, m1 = 37.7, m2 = 38.4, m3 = 34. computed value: -1.0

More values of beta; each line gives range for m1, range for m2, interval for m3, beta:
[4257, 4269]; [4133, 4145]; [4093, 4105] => -0.6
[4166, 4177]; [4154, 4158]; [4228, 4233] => -1.7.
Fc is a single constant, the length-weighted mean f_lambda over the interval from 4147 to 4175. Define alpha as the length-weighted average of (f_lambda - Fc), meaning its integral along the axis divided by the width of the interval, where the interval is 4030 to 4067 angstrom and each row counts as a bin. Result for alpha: 1.7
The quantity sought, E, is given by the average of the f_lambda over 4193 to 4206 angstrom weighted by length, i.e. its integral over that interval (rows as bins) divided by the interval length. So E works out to 36.4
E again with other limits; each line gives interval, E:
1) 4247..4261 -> 35.3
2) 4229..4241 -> 34.3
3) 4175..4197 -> 36.1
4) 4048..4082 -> 37.4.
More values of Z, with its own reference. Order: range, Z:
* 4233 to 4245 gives 0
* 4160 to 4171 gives -5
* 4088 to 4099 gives 2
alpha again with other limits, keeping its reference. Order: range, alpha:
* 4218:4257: -1.5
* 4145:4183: -0.3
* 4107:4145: -2.6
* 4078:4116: -6.3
